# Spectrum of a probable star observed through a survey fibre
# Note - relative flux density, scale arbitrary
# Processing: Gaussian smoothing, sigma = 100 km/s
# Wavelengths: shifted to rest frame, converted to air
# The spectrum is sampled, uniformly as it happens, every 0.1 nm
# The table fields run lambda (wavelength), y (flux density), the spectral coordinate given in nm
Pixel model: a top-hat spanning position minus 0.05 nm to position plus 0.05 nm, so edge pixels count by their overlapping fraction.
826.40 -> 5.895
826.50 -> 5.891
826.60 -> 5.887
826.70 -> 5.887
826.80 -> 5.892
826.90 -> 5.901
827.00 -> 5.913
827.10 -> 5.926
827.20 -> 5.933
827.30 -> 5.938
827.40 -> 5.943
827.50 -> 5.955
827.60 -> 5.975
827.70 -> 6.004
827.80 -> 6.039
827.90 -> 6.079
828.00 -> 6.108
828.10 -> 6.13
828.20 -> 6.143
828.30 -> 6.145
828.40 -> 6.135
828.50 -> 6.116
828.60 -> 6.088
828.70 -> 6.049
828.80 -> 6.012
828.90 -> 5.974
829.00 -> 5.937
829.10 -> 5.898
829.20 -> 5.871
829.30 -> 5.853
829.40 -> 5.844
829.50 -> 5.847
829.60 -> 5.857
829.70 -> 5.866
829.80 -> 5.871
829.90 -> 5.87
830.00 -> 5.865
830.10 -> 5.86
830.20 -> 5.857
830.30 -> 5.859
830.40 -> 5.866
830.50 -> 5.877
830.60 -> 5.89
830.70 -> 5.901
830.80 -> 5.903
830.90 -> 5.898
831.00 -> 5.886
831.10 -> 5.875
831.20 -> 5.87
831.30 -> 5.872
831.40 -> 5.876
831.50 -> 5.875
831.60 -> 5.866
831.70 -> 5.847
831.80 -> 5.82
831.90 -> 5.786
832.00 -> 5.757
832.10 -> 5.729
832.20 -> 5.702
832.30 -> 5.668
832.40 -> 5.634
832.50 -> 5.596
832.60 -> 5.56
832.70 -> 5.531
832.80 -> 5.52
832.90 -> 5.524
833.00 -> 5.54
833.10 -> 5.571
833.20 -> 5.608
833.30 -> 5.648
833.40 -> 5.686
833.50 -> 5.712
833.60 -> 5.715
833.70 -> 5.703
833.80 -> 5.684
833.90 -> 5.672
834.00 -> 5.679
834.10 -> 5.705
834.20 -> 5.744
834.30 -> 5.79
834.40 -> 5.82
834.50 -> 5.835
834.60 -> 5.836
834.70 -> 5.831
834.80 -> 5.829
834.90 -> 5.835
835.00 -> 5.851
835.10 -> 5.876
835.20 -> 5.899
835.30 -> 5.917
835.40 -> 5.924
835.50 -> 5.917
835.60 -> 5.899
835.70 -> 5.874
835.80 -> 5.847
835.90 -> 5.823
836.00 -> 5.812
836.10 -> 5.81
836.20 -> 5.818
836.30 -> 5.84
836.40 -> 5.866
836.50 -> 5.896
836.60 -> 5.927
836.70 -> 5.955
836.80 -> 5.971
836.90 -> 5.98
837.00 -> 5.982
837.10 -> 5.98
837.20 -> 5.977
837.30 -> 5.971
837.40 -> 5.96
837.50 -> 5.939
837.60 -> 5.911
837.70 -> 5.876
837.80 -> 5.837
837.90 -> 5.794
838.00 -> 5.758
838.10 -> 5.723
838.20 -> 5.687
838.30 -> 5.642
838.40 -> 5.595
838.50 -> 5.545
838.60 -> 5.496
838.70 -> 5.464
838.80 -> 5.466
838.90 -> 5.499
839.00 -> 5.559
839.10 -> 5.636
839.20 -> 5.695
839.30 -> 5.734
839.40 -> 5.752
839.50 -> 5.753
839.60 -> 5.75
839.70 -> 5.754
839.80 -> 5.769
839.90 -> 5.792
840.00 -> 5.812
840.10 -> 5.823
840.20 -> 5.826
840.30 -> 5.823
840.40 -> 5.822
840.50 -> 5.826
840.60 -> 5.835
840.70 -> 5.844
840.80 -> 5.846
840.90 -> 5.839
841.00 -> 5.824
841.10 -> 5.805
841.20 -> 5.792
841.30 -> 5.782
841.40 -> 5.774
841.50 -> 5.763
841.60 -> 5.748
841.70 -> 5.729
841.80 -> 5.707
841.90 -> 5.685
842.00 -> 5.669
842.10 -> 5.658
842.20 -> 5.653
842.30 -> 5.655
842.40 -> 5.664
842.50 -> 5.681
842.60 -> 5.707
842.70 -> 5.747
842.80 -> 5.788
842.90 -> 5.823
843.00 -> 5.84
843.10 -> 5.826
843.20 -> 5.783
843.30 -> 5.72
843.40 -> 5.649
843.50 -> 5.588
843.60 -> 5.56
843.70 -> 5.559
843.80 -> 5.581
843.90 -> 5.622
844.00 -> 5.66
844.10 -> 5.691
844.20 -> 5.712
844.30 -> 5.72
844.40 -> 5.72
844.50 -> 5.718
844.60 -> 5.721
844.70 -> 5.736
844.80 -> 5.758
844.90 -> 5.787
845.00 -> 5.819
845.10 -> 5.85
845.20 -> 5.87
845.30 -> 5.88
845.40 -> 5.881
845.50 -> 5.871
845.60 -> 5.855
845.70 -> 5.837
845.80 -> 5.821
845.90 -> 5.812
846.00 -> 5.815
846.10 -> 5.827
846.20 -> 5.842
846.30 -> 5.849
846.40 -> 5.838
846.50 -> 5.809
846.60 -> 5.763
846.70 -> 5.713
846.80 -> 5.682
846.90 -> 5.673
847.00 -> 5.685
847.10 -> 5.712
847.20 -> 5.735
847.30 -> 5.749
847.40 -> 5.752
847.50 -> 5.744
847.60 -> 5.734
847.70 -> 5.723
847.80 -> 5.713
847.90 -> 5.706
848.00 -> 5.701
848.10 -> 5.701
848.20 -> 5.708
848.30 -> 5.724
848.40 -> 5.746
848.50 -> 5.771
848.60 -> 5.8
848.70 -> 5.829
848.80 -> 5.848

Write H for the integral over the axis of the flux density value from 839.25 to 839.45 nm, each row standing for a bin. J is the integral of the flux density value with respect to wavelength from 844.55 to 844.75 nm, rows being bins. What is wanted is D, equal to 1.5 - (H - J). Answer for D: 1.50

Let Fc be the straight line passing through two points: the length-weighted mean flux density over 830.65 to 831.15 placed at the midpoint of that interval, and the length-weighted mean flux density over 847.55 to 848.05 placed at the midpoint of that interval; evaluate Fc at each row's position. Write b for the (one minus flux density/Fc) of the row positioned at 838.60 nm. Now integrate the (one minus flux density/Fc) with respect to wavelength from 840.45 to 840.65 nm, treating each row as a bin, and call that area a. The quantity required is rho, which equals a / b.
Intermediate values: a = -0.0013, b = 0.054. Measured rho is -0.02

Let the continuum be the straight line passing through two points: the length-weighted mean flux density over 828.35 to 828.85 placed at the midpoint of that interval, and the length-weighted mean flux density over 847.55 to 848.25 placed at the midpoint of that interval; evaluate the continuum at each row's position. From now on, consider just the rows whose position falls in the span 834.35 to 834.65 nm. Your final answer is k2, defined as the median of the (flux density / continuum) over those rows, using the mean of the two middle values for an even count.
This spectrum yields 0.98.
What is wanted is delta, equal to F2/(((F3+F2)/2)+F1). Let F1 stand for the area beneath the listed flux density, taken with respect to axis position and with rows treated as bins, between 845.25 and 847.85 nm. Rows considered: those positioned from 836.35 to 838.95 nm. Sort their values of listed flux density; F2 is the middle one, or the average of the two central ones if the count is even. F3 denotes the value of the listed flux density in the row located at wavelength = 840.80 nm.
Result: 0.281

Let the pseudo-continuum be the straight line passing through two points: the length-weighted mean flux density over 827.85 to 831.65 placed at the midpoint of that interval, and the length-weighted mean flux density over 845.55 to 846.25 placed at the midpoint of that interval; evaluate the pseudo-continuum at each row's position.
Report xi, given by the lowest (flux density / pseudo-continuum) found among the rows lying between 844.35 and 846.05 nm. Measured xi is 0.98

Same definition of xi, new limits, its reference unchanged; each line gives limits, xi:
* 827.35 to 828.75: 1.00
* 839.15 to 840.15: 0.97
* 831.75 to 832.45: 0.95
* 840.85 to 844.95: 0.95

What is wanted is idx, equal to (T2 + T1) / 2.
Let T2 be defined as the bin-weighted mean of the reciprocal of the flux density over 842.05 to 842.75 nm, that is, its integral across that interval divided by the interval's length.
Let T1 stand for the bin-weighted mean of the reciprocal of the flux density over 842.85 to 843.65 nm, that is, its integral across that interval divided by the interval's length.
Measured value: 0.175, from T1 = 0.1748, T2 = 0.1760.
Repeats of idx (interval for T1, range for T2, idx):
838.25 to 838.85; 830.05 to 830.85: 0.175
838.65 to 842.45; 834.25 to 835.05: 0.173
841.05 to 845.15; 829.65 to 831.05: 0.173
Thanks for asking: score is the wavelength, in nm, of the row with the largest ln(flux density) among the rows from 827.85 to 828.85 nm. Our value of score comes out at 828.30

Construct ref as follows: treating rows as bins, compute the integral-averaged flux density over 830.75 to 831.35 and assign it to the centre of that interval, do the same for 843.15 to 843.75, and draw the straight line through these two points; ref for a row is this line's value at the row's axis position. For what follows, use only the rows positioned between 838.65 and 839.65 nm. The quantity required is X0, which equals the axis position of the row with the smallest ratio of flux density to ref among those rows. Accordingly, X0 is 838.70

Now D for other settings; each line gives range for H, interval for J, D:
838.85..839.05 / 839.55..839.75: 1.54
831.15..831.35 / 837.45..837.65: 1.51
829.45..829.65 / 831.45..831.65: 1.50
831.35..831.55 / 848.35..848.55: 1.48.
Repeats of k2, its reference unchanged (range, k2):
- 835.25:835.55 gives 0.99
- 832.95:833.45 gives 0.94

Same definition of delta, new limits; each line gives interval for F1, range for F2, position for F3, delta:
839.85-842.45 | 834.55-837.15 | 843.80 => 0.283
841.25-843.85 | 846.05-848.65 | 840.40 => 0.278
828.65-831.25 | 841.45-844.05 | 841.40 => 0.270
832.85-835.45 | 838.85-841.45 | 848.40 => 0.280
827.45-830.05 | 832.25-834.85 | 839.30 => 0.267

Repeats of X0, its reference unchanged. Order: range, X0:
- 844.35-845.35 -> 844.50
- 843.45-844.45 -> 843.60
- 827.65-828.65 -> 827.70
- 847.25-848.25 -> 848.00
